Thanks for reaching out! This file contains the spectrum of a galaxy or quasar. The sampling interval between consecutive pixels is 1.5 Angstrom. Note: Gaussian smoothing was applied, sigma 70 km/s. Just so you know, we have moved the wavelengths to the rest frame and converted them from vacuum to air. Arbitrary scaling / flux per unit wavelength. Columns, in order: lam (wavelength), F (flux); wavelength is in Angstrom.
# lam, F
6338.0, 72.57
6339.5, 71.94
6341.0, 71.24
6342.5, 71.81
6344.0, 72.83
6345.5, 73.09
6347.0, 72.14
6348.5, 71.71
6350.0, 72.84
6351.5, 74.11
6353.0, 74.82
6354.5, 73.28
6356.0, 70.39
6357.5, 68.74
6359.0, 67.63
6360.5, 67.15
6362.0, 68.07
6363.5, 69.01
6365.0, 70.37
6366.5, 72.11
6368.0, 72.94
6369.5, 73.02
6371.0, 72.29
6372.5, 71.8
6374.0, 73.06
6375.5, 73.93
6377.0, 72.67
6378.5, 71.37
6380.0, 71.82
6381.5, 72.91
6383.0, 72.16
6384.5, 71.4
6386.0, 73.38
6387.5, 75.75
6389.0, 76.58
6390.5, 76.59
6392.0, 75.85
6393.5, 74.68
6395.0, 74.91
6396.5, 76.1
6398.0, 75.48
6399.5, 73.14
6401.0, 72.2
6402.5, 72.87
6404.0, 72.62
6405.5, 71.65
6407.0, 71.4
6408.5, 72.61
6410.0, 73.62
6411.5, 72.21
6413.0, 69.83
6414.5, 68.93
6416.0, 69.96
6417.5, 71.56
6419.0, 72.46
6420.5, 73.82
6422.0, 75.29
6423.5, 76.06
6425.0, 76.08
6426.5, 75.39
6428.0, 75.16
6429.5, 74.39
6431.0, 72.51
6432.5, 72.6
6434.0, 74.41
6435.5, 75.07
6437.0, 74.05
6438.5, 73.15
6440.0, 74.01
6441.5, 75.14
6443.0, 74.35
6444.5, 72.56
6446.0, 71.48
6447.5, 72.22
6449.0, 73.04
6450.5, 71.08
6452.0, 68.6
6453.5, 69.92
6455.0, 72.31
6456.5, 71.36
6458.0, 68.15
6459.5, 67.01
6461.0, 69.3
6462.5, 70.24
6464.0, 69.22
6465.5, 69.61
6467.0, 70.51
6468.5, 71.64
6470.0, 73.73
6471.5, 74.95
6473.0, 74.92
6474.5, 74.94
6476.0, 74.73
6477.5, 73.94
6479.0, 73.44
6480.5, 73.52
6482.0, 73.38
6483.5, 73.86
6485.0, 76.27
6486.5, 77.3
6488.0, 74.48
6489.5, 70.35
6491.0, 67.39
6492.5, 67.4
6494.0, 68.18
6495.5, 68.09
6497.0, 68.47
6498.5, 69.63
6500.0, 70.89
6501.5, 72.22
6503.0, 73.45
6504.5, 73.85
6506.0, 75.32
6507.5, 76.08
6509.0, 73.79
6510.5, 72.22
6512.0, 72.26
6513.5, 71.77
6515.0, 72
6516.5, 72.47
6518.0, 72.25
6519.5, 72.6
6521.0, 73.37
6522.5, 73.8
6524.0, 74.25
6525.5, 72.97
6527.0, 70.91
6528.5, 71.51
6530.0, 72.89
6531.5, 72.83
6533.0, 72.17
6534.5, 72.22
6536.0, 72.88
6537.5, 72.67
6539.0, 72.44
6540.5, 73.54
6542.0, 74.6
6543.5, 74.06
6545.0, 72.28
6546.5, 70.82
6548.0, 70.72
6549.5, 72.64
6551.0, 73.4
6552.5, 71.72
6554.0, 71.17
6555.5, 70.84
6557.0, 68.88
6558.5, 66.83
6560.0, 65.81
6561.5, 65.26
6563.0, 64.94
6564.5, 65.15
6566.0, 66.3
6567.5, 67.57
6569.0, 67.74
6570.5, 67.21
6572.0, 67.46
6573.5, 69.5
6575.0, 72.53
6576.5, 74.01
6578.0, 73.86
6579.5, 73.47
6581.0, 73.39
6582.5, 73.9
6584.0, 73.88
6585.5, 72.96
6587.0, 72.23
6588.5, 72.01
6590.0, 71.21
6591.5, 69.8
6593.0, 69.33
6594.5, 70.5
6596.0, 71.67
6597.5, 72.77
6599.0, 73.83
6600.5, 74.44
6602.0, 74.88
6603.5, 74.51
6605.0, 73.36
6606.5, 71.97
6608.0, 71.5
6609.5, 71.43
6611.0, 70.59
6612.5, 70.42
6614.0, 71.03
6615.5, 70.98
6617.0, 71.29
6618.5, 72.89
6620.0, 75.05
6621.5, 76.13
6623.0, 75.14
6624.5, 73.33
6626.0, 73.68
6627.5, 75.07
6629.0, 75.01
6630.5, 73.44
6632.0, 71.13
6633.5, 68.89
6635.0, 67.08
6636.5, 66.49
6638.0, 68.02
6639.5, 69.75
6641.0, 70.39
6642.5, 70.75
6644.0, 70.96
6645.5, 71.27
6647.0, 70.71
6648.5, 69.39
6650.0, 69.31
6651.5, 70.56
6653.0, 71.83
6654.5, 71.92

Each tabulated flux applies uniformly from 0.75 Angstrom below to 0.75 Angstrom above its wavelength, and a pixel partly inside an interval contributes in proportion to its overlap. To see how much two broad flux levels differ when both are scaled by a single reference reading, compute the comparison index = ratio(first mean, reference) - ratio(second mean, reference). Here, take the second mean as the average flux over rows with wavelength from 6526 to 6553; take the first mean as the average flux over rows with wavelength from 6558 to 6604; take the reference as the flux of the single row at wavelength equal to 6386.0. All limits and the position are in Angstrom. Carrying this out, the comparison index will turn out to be -0.025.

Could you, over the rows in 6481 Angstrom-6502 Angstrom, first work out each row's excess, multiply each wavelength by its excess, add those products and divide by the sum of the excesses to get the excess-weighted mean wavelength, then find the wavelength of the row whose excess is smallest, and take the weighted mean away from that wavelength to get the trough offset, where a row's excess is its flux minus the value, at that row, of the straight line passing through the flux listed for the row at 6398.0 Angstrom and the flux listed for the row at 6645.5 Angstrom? -4.8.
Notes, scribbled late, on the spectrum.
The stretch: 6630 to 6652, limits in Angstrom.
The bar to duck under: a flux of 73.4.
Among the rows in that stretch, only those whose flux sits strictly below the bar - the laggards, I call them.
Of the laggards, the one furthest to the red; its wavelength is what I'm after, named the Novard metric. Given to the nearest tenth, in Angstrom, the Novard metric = 6651.5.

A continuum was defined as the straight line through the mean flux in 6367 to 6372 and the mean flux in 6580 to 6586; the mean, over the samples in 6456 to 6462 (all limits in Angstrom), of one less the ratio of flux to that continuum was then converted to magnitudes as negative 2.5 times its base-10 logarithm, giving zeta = 3.1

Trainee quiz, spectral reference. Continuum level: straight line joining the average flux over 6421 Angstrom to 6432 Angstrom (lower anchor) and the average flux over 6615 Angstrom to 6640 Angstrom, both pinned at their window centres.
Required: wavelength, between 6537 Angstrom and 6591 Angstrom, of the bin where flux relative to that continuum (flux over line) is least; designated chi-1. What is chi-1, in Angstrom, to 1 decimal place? 6563.0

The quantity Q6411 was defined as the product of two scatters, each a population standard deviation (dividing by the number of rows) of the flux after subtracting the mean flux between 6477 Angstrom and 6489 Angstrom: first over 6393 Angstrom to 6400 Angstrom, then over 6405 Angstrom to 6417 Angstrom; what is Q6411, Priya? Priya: 1.5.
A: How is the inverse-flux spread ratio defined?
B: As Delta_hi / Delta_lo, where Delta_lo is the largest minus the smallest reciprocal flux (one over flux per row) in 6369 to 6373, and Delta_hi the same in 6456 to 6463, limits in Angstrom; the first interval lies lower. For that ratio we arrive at 3.9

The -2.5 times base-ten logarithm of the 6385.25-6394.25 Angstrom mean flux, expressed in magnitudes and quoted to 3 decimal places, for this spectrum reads -4.694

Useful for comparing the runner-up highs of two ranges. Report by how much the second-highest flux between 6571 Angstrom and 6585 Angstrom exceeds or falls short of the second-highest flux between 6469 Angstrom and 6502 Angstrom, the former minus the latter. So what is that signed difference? -2.4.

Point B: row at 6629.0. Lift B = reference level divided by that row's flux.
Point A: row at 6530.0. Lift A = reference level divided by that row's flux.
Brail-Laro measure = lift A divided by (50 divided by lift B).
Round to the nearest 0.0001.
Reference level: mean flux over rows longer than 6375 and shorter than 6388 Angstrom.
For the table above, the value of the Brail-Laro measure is 0.0194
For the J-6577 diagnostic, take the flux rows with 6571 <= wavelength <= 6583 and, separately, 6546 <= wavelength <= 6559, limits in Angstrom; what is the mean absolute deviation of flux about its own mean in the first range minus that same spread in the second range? 0.58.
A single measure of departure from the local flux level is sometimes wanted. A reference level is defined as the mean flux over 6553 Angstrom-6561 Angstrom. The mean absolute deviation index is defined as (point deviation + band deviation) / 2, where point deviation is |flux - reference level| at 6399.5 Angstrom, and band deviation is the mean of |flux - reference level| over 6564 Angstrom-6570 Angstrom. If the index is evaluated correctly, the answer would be 3.2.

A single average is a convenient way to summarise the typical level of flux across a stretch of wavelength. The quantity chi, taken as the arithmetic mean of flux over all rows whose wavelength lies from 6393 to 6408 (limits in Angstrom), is 73.5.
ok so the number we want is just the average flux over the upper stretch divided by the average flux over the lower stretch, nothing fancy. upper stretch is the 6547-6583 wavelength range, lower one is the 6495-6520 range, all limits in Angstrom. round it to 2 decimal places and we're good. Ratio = 0.97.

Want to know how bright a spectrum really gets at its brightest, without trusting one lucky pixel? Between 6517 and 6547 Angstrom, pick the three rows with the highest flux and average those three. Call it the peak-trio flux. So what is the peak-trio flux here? 74.3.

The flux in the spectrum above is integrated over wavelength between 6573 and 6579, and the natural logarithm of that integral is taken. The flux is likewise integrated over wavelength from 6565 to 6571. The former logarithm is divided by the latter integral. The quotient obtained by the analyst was 0.0151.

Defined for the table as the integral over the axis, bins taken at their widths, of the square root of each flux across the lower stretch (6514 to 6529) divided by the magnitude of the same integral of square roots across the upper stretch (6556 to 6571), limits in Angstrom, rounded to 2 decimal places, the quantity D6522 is 1.04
